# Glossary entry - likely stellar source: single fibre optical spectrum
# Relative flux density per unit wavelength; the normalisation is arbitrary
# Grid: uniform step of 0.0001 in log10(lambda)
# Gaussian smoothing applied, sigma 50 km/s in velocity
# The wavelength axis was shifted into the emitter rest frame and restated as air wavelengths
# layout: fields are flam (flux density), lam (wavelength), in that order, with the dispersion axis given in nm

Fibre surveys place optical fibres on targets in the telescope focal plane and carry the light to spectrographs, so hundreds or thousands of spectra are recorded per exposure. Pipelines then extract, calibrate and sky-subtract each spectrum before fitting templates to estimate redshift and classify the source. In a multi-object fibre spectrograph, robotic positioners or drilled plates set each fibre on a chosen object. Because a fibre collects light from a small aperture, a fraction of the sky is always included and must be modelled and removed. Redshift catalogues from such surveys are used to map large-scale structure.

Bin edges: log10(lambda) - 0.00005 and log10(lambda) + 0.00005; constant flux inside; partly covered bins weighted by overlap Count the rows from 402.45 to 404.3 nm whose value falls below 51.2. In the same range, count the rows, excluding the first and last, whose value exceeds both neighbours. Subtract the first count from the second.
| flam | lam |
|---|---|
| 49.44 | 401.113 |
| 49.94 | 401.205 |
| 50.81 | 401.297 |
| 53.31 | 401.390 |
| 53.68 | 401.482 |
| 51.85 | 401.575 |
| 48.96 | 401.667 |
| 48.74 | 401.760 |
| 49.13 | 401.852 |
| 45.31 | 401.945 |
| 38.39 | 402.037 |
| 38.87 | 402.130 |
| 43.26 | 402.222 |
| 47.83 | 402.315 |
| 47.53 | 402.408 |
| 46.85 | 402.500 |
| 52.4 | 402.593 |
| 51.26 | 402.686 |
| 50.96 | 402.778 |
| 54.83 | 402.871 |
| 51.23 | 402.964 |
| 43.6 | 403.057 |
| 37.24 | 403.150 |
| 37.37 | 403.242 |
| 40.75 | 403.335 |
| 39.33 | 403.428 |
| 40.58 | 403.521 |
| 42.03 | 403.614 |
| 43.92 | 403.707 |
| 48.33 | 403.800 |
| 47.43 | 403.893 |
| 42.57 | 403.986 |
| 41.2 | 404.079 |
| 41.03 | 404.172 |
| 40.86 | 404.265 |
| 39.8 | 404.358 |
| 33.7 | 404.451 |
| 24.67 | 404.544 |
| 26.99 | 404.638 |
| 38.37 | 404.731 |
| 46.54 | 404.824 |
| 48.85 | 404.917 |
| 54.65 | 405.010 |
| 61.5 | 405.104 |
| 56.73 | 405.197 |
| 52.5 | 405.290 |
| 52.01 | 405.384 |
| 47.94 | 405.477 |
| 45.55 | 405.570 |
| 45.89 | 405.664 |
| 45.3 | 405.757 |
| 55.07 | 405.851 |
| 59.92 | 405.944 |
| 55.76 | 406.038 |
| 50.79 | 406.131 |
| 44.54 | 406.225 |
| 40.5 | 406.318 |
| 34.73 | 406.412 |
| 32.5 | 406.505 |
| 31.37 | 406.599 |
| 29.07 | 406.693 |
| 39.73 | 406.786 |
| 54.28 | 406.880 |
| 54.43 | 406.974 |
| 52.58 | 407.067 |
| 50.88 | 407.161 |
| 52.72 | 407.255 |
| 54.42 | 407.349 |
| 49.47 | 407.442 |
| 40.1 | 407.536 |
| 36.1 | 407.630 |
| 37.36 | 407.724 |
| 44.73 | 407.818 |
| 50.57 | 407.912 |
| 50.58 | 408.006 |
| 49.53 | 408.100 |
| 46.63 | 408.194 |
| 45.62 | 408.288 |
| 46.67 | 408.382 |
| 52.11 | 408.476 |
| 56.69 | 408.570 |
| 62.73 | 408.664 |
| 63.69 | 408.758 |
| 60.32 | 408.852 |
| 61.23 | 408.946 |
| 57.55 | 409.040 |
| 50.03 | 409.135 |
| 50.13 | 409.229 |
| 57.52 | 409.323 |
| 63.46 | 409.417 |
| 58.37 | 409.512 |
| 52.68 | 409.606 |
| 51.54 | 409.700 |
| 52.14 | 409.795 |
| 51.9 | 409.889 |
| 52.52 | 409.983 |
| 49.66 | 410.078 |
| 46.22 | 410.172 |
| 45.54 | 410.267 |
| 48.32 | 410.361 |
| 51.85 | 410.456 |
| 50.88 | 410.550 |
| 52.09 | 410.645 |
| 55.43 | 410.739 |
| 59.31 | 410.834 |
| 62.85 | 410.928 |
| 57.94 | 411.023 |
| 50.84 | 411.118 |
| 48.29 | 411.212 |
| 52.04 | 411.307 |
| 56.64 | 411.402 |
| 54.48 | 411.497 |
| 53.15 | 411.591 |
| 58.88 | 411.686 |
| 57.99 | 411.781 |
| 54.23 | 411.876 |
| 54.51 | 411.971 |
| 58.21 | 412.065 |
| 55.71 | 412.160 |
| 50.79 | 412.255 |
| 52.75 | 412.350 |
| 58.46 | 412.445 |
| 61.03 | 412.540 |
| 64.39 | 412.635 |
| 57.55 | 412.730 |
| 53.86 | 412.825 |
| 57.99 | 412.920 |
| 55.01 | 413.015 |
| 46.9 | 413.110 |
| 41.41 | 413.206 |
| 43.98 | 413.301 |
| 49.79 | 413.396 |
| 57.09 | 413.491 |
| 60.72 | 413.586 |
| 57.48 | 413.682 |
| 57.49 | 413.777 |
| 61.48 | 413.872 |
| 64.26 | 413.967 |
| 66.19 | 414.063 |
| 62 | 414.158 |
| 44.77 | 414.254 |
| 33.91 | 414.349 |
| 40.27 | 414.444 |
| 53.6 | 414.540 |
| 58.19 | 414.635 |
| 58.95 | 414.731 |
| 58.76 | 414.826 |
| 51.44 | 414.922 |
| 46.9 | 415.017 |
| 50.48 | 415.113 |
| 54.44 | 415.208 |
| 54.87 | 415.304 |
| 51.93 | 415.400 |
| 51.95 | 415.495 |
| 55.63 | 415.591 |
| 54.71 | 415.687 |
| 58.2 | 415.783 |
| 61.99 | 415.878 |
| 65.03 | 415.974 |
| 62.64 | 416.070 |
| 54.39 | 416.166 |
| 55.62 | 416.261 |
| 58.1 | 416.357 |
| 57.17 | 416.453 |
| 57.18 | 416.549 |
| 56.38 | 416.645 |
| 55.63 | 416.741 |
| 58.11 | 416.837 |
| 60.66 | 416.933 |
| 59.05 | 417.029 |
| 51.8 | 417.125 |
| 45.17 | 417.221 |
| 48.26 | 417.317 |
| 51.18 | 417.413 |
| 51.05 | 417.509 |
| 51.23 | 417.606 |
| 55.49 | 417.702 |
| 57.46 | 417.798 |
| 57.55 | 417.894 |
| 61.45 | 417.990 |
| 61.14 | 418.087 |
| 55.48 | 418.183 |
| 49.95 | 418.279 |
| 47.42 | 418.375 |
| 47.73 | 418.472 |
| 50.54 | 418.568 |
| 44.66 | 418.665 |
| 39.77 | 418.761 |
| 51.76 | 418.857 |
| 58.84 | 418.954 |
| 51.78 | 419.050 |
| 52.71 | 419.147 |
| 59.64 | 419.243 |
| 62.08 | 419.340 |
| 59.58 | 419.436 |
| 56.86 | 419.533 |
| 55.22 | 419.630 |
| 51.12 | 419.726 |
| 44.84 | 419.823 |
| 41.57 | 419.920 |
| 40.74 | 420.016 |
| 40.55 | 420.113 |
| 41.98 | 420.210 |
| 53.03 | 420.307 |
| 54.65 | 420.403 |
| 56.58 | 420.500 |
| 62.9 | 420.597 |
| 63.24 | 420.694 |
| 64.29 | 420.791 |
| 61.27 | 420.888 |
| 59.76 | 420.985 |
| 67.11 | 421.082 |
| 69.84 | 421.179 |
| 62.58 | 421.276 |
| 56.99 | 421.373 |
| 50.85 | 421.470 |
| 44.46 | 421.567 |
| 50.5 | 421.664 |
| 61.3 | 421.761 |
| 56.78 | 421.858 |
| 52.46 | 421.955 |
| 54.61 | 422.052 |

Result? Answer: -12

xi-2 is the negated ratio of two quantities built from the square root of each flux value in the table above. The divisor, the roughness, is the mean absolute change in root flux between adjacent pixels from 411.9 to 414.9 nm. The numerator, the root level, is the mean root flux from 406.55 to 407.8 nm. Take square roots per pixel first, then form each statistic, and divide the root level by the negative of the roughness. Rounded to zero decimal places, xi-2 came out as -20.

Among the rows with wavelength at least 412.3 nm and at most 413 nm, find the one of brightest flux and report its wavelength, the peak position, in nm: 412.635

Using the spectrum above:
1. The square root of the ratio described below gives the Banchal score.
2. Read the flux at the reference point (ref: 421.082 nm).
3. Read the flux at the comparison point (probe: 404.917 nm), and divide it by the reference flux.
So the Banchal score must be 0.85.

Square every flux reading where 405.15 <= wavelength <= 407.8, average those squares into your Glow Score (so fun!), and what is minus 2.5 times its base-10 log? -8.4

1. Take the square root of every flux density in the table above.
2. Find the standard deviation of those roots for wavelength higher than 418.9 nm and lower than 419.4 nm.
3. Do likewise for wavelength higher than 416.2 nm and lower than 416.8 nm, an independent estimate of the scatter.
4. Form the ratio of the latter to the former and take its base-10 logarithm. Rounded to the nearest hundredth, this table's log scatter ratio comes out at -0.66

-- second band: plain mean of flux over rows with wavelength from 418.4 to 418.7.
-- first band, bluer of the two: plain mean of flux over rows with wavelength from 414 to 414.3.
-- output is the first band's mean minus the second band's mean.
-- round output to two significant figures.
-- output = 10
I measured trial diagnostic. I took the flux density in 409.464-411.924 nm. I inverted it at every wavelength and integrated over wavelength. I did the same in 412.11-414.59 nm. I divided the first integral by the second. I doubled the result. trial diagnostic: 1.98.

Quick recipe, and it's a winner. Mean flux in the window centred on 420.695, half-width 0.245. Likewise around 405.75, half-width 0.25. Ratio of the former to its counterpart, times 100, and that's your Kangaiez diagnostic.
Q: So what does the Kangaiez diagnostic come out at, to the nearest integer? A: 122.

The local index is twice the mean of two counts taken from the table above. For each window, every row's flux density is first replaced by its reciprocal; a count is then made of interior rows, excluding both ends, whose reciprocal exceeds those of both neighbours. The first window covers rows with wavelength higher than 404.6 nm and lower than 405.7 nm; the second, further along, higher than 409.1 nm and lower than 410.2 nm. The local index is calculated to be 3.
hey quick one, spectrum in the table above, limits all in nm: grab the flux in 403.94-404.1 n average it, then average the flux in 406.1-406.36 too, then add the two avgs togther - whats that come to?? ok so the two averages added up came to 87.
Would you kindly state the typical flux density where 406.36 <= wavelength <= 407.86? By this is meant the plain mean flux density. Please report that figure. 43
